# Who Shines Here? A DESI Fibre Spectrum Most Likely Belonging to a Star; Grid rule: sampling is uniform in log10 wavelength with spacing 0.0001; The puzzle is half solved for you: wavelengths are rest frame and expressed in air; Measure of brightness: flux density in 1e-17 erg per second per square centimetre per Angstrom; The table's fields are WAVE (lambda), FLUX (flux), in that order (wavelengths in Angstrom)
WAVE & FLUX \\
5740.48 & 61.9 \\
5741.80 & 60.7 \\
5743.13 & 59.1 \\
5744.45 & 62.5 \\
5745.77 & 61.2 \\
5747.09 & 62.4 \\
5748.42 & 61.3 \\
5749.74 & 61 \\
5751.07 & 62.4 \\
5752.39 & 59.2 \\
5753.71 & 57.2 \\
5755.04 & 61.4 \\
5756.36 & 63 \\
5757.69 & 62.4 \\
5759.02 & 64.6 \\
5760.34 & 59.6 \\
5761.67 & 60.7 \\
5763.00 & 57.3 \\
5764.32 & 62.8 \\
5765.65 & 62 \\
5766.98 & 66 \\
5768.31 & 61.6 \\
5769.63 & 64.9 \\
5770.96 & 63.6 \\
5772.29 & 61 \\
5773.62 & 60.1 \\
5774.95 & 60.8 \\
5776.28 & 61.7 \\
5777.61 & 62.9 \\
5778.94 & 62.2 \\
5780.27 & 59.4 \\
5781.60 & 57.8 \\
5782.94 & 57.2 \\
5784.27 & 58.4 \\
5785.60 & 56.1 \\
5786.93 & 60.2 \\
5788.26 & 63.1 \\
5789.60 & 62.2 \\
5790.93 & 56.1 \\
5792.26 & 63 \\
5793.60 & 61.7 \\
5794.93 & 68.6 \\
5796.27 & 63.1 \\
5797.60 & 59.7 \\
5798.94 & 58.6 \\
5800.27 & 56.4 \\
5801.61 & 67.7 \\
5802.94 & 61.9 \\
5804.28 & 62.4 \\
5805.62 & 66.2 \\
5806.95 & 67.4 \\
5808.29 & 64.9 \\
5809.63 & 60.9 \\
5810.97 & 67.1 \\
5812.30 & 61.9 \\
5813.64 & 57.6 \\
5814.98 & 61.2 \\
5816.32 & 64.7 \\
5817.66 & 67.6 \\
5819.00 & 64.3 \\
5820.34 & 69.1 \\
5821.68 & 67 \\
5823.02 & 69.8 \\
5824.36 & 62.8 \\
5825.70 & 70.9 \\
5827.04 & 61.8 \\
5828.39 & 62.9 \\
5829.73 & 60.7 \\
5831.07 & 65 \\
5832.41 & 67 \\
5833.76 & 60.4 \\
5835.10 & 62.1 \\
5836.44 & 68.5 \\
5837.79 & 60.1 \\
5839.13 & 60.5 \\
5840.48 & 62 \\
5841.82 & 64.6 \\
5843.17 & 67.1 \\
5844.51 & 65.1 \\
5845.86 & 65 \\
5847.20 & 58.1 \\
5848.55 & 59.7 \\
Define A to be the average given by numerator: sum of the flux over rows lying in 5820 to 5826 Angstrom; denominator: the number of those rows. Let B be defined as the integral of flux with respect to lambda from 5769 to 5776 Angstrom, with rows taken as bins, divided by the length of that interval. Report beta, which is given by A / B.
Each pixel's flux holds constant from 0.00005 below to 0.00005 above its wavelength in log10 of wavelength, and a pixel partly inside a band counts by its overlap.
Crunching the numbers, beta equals 1.095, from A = 68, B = 62.0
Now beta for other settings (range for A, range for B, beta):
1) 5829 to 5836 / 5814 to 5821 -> 0.970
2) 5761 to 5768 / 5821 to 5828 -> 0.932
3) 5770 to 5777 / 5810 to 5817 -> 0.984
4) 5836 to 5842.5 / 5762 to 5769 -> 1.019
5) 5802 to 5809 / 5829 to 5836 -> 1.020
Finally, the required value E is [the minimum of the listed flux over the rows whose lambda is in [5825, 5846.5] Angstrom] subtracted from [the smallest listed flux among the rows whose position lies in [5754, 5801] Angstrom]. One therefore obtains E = -4.0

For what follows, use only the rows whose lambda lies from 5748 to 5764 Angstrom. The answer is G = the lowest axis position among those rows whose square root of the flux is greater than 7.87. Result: 5751.07 Angstrom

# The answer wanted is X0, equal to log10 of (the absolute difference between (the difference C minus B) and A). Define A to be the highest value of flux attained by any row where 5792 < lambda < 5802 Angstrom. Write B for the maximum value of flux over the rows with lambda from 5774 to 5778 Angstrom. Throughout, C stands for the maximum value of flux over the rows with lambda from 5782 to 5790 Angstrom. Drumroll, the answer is 1.84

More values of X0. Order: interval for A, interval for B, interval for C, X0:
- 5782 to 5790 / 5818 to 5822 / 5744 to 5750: 1.84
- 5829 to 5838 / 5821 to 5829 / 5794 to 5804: 1.85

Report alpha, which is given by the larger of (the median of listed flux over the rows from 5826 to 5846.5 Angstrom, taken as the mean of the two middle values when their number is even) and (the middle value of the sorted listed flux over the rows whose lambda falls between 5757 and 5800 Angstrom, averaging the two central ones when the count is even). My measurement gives 62.9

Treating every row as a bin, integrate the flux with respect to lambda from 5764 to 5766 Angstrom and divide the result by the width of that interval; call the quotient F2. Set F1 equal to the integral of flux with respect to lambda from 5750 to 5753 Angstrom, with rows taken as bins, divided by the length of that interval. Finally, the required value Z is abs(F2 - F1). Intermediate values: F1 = 60.8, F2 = 62.3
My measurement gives 1.5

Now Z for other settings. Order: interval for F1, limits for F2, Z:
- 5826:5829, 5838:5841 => 2.2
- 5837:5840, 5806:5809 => 5.5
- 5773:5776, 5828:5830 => 1.3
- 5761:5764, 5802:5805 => 3.3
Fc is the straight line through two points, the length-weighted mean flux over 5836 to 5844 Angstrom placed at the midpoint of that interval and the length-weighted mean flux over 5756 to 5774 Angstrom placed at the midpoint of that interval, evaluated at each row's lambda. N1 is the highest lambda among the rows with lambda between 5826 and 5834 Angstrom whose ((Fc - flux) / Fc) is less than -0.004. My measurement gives 5832.41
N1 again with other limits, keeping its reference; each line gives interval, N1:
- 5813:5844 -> 5843.17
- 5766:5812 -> 5810.97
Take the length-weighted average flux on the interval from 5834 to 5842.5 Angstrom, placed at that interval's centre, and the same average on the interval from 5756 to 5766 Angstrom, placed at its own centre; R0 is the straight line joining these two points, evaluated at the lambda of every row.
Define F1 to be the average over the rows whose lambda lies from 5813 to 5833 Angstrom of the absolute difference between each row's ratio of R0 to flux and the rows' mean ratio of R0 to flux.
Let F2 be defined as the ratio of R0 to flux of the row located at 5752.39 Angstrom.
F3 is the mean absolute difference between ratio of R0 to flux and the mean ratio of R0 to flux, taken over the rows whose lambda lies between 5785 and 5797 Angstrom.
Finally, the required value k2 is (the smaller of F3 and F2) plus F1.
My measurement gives 0.091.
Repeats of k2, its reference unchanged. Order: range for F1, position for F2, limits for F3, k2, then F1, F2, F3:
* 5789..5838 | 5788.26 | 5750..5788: 0.082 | 0.047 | 0.98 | 0.035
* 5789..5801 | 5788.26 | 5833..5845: 0.090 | 0.050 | 0.98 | 0.040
